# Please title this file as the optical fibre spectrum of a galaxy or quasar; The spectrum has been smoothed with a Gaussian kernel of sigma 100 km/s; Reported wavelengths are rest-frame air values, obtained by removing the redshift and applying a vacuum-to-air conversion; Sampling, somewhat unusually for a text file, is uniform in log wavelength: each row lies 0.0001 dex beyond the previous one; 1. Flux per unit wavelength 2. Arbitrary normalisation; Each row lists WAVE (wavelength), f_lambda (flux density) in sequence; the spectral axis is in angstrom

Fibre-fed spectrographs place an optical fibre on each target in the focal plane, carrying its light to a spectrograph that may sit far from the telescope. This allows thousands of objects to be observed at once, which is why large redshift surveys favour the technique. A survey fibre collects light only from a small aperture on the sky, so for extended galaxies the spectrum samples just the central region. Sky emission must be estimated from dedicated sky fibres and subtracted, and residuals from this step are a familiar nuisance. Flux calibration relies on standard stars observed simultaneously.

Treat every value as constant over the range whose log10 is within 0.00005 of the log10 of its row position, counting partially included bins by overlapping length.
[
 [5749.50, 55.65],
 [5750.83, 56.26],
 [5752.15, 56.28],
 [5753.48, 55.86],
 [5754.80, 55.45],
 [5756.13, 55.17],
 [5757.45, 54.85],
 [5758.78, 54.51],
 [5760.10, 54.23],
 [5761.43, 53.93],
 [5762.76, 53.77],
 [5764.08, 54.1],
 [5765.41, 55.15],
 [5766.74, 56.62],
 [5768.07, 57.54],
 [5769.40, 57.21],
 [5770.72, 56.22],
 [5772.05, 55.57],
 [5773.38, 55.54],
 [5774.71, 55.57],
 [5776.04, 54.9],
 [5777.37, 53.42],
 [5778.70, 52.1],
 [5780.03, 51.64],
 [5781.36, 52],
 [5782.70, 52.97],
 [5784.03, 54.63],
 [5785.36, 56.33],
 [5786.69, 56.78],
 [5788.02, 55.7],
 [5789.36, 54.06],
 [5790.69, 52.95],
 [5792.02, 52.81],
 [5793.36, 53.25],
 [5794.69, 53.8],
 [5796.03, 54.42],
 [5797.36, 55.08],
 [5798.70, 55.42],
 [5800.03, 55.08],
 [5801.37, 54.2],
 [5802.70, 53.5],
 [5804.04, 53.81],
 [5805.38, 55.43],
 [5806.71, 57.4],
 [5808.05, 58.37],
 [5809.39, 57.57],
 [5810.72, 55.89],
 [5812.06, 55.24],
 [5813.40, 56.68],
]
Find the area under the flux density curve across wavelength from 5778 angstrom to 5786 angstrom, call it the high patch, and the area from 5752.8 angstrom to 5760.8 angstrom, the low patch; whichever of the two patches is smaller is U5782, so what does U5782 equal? 426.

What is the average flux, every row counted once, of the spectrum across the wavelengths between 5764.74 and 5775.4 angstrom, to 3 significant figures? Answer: 56.2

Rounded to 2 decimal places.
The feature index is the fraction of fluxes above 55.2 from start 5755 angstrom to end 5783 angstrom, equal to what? 0.33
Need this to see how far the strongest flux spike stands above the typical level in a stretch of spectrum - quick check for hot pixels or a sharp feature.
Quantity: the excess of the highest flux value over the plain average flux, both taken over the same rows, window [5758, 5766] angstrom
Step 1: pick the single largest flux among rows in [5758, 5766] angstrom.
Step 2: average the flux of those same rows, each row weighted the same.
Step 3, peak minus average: 0.87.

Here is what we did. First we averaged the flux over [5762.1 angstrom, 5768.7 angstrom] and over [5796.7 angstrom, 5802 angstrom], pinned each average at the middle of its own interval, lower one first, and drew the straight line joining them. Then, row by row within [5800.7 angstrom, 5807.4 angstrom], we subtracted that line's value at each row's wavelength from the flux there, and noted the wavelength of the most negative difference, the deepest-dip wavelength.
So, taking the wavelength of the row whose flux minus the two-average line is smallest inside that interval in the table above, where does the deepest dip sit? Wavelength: 5802.70 angstrom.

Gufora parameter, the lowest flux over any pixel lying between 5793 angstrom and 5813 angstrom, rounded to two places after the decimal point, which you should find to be 53.25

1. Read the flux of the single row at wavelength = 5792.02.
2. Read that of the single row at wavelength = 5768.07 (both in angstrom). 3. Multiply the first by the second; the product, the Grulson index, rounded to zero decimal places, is 3039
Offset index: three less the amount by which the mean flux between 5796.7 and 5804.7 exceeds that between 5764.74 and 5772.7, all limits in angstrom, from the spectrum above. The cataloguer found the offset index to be 5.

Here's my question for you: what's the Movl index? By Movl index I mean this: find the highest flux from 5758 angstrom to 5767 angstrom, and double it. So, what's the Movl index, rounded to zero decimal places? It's 113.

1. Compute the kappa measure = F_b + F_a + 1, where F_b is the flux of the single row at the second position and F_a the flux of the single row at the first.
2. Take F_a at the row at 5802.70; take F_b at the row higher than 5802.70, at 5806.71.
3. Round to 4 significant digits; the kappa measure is 111.9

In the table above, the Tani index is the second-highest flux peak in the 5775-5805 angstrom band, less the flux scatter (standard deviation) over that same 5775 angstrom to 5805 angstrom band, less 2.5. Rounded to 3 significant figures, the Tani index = 52.5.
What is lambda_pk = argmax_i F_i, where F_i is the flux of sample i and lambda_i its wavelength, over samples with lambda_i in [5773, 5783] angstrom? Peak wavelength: 5774.71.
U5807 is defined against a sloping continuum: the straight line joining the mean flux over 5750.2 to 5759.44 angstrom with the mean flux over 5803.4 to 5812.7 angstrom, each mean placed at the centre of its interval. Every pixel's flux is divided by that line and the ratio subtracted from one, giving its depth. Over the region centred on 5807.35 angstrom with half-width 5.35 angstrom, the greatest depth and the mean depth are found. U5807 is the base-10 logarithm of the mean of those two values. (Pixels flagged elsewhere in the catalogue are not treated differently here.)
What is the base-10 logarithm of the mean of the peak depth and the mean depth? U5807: -1.6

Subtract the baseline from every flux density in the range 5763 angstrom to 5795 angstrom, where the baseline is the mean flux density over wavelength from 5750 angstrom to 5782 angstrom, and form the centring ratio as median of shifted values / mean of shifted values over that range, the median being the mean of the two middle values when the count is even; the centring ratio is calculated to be 0.5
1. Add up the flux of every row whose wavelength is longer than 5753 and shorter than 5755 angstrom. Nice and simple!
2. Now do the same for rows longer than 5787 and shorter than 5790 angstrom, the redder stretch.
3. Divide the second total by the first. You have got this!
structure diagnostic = 0.986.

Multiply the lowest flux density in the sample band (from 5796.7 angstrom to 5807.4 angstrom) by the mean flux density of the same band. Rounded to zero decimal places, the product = 2942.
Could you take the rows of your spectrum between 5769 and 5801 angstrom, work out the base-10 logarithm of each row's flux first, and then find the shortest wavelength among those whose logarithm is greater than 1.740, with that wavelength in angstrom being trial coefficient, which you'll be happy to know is 5769.40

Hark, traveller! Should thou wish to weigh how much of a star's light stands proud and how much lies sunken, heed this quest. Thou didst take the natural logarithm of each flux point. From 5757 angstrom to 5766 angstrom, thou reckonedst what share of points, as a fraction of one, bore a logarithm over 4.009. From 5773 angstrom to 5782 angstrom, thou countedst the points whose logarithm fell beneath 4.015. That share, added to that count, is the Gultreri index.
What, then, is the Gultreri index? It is 5.1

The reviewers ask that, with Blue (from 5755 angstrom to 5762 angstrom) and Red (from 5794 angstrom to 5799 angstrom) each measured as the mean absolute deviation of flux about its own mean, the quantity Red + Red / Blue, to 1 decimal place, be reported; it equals 2.1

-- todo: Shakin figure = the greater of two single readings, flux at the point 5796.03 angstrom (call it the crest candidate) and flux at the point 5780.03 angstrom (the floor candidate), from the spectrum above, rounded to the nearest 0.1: 54.4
